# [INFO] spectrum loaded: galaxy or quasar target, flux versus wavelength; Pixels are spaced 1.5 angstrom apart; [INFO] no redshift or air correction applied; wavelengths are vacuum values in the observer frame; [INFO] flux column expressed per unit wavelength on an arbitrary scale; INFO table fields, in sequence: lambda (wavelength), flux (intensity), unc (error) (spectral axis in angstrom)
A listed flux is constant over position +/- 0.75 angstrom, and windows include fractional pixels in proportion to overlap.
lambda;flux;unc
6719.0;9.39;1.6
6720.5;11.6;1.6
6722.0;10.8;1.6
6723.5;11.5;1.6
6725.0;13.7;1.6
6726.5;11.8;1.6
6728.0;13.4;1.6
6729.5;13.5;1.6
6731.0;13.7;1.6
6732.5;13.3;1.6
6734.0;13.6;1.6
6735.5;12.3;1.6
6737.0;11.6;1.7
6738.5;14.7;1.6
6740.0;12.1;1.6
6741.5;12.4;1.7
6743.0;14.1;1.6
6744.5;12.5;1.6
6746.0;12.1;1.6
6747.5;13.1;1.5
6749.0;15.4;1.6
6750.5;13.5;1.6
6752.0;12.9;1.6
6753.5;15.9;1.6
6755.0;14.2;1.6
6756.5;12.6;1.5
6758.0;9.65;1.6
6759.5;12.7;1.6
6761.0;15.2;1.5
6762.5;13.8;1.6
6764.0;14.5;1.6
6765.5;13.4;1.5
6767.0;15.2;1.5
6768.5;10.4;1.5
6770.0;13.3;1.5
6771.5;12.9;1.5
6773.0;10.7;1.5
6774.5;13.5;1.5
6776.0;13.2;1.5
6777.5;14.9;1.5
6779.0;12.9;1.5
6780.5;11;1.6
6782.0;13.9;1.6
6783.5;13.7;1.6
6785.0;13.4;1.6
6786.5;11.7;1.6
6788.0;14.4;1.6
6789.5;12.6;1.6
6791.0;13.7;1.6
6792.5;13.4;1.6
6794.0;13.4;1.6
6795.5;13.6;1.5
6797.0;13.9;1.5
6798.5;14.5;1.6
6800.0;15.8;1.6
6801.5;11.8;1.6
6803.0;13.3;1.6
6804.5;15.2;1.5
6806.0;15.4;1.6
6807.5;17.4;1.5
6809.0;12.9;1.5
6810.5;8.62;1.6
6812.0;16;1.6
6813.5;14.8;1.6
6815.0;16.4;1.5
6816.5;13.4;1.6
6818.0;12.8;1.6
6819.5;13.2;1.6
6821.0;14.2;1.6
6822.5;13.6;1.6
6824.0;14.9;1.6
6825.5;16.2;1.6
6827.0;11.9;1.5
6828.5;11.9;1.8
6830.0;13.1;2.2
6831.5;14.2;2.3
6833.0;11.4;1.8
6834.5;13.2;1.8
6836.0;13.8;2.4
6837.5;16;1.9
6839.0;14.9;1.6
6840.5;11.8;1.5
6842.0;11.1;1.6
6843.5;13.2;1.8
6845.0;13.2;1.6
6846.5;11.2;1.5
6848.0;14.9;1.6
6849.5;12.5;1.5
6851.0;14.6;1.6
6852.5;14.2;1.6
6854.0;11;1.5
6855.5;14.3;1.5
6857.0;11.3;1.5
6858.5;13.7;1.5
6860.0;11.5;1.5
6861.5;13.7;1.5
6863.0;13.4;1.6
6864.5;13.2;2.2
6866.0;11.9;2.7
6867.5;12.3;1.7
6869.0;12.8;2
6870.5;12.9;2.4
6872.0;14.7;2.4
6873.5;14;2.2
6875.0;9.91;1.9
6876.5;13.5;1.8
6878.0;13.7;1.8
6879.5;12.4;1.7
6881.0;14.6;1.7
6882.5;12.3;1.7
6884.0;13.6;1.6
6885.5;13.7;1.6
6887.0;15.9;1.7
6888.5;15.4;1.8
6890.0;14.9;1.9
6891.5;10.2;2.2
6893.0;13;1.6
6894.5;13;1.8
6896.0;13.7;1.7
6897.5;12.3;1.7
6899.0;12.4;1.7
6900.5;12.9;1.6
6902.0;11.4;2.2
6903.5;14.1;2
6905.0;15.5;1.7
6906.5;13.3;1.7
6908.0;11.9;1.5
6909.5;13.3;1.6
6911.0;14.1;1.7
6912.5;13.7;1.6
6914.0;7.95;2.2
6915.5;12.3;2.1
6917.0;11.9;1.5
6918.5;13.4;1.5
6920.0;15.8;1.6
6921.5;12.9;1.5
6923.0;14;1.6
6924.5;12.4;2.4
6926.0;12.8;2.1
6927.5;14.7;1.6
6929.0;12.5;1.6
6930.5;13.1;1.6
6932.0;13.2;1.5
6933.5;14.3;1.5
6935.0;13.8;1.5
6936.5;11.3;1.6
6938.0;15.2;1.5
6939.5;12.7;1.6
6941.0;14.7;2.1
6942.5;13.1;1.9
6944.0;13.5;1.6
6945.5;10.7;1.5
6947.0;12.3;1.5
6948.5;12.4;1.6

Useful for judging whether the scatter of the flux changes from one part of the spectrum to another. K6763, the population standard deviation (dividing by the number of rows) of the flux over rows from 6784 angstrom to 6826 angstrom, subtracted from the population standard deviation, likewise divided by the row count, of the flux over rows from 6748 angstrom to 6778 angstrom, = -0.1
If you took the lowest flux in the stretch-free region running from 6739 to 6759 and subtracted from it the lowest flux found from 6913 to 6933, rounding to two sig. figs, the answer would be 1.7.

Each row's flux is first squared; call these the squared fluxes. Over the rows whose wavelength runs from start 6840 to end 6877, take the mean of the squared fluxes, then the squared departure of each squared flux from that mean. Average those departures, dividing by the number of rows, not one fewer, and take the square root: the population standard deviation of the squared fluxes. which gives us 33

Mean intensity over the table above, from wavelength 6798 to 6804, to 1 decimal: 13.9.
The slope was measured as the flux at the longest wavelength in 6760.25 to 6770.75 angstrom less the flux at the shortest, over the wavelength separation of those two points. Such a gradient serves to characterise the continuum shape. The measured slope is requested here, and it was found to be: -0.21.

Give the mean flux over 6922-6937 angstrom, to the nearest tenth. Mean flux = 13.2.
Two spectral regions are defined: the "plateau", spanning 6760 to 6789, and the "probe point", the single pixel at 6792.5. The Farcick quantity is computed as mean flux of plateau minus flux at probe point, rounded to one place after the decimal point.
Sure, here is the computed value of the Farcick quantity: -0.1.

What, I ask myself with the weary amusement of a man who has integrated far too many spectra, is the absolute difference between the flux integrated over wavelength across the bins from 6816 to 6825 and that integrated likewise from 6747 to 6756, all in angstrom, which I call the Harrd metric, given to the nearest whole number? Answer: 4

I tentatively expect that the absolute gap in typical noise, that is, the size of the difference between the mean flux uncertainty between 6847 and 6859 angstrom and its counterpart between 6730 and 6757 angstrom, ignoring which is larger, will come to 0.063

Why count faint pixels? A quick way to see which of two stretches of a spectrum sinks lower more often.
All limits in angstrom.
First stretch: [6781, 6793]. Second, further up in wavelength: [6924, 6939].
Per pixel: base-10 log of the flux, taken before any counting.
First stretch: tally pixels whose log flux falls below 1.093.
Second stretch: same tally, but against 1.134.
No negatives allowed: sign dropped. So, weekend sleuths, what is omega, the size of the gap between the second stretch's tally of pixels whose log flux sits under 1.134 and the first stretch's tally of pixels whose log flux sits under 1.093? 5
